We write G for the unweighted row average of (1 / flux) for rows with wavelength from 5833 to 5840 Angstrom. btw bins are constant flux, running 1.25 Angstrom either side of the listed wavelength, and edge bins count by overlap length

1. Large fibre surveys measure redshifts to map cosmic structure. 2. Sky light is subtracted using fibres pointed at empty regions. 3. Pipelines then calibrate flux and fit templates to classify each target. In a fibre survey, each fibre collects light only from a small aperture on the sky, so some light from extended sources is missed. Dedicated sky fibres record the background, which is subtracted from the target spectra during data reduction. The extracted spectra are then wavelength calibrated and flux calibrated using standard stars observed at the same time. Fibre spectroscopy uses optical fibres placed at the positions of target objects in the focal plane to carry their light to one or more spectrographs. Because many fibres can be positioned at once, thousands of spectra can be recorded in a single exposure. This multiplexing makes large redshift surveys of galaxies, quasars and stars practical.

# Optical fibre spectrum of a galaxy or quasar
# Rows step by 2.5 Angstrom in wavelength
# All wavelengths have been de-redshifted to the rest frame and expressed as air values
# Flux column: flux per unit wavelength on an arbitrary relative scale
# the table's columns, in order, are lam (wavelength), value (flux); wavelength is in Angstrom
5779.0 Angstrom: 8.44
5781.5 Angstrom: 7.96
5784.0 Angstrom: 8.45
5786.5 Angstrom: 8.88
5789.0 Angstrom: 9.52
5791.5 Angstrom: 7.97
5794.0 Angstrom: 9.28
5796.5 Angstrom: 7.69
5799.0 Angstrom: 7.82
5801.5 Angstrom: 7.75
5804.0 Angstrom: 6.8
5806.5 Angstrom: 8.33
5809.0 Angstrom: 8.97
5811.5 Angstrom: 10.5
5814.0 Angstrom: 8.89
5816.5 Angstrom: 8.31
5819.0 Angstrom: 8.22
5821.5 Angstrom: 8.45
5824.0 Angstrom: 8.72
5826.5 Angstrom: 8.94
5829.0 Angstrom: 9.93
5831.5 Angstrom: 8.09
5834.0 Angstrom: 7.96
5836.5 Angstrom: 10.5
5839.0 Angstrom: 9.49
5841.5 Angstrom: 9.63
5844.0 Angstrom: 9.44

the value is 0.1087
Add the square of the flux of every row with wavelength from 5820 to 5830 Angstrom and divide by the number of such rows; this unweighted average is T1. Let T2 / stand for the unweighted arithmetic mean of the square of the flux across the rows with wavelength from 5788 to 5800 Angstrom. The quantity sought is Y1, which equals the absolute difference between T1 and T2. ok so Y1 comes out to 9.4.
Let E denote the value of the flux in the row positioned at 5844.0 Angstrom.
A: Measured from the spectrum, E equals 9.44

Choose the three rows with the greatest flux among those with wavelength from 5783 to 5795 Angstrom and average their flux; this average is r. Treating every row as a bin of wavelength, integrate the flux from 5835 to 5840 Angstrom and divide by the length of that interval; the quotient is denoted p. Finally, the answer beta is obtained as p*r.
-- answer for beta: 92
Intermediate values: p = 9.9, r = 9.2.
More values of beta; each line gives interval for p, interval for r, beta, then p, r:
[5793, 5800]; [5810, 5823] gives 76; 8.2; 9.3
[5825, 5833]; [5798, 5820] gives 85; 8.9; 9.5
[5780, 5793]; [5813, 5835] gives 79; 8.6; 9.3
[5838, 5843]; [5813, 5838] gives 94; 9.6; 9.8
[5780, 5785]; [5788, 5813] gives 80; 8.2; 9.8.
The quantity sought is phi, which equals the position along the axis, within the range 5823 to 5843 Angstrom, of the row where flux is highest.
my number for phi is 5836.5 Angstrom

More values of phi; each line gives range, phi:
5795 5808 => 5806.5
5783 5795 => 5789.0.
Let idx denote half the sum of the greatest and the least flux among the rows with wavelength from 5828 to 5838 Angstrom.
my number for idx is 9.23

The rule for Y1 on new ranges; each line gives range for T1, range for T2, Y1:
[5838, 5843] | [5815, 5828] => 18.6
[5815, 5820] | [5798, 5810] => 4.9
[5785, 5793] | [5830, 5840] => 4.6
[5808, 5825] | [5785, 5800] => 5.9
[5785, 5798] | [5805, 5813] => 11.0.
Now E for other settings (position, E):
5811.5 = 10.5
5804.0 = 6.8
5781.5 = 7.96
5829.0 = 9.93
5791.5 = 7.97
